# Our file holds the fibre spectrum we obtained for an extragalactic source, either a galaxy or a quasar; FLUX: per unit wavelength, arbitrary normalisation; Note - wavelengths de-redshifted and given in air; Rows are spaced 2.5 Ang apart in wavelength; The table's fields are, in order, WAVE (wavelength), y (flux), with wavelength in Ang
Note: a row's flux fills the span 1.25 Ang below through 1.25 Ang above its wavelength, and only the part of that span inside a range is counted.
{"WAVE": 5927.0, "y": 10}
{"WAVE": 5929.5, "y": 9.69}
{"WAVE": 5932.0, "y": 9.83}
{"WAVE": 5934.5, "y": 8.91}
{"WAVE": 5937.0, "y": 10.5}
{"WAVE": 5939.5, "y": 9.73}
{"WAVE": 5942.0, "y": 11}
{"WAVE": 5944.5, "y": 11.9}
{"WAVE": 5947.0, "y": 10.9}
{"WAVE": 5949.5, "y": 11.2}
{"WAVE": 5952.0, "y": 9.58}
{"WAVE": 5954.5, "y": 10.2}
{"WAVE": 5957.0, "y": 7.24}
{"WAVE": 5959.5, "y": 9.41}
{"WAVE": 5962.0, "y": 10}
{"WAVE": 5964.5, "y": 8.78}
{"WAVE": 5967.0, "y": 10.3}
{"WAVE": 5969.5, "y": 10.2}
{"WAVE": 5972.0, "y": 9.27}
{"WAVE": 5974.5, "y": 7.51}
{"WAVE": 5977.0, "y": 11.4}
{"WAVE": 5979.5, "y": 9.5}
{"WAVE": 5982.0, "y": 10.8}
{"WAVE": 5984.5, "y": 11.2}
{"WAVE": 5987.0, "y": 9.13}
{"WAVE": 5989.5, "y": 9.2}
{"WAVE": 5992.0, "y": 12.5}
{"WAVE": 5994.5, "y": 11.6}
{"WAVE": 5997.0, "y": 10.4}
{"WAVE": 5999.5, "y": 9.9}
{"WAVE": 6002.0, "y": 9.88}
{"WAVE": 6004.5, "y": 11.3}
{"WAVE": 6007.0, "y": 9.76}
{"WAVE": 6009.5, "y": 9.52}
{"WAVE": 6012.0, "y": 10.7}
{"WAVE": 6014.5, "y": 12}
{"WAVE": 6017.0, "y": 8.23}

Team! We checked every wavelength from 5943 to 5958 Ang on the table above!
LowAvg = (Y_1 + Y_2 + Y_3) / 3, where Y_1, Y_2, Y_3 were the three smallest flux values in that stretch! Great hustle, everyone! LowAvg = 9.0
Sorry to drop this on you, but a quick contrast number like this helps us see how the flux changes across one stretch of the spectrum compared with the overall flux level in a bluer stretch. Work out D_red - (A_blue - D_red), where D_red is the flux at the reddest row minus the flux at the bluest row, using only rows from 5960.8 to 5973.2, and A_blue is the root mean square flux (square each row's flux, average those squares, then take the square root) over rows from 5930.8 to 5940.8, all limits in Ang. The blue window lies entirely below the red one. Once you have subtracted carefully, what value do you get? -11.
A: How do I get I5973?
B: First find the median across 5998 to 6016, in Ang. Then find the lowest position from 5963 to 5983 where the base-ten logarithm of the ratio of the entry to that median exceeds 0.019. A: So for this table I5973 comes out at 5977.0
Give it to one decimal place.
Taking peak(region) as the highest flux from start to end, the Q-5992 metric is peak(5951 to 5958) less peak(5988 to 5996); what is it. -2.3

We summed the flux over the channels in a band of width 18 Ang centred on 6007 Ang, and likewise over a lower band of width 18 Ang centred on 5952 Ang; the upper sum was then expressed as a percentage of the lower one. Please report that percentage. 104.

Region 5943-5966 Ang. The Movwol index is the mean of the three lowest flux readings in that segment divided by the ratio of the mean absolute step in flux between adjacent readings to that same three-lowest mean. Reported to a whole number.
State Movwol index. 55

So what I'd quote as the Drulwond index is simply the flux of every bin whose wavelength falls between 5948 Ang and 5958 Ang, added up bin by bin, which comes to 38.2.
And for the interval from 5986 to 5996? 42.4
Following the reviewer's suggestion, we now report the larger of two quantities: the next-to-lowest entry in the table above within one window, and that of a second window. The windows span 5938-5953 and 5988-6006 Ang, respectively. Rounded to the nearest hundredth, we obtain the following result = 9.88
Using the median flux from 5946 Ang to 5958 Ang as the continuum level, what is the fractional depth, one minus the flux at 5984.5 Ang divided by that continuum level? -0.10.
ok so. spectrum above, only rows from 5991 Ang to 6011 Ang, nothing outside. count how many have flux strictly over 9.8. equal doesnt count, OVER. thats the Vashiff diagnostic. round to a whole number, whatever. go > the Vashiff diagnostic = 6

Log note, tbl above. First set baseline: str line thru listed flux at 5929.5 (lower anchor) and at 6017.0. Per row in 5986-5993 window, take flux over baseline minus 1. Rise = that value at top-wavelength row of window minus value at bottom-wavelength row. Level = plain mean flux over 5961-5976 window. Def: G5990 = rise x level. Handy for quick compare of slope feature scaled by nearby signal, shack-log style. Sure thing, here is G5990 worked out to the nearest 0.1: 3.7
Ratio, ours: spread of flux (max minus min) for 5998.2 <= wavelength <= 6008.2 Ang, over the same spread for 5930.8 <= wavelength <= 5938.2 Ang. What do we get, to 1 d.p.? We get 1.0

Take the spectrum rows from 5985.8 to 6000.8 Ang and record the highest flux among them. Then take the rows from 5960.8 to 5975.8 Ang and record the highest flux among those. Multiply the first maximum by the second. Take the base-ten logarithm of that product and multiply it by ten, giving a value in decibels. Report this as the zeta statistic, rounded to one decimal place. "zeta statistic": 21.1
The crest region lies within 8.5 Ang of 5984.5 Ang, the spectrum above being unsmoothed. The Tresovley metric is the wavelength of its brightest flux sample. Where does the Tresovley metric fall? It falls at 5992.0 Ang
